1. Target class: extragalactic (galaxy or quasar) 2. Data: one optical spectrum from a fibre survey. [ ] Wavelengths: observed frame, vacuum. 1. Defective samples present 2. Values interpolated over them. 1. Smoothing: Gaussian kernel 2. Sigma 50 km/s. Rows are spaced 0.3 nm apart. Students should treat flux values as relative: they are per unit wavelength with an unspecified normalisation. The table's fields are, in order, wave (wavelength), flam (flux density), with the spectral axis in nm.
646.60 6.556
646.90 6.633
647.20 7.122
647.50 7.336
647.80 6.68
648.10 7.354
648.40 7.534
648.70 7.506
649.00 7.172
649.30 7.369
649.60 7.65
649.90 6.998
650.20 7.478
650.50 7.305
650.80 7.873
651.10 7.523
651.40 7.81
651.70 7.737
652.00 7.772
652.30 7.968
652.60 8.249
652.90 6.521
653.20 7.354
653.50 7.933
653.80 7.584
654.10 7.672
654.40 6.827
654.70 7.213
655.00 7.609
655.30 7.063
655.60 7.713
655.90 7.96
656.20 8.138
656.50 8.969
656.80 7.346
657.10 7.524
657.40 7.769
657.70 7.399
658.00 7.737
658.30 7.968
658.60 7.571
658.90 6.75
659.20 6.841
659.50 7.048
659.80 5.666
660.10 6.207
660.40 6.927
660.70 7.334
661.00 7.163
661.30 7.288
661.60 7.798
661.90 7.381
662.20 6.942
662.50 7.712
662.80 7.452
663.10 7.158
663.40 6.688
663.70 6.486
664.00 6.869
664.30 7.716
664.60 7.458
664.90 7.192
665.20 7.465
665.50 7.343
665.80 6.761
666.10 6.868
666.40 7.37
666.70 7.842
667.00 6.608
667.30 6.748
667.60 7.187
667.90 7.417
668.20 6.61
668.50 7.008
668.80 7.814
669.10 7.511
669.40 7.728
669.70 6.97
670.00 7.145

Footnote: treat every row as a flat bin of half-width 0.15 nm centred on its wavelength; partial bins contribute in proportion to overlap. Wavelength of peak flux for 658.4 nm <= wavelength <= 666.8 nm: 666.70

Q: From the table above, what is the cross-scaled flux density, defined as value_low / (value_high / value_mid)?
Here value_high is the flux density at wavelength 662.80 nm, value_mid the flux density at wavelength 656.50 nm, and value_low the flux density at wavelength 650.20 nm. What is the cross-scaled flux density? 9.00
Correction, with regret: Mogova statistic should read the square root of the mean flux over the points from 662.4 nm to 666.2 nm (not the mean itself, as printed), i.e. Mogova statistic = 2.68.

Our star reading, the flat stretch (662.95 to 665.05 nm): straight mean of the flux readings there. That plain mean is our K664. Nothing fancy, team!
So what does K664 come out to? 7.1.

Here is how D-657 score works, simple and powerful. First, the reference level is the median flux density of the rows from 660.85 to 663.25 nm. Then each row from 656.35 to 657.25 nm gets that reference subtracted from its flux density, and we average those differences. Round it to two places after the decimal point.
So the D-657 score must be 0.61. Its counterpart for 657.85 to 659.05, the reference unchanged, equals 0.17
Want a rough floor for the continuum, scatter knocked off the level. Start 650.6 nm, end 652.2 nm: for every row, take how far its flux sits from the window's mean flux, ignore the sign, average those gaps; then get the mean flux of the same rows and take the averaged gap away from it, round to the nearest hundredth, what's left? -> 7.65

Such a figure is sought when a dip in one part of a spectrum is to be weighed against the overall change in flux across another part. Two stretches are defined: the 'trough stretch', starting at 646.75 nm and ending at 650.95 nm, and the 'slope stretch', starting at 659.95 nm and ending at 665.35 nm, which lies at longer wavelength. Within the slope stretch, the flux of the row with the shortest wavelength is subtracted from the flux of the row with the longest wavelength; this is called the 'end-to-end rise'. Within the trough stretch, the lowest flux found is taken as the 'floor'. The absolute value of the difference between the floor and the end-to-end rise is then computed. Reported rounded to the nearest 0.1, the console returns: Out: 5.4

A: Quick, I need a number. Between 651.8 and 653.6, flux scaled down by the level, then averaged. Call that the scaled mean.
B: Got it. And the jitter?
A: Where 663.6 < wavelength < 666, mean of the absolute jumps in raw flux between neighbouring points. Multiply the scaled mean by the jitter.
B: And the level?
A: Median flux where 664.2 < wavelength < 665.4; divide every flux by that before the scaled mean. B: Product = 0.40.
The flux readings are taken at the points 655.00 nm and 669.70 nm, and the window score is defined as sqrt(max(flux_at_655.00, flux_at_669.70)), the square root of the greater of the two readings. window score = 2.76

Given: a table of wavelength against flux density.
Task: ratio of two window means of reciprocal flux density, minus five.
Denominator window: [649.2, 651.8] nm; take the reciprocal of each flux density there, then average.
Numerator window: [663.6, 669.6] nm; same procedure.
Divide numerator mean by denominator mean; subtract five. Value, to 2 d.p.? -3.95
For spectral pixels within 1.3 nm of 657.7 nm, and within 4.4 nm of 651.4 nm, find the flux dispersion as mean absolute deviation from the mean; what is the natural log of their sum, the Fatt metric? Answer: -0.36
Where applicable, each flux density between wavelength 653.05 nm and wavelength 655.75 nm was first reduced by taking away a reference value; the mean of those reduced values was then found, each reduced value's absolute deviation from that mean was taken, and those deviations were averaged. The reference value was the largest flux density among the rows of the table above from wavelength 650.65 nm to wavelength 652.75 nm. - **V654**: 0.29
